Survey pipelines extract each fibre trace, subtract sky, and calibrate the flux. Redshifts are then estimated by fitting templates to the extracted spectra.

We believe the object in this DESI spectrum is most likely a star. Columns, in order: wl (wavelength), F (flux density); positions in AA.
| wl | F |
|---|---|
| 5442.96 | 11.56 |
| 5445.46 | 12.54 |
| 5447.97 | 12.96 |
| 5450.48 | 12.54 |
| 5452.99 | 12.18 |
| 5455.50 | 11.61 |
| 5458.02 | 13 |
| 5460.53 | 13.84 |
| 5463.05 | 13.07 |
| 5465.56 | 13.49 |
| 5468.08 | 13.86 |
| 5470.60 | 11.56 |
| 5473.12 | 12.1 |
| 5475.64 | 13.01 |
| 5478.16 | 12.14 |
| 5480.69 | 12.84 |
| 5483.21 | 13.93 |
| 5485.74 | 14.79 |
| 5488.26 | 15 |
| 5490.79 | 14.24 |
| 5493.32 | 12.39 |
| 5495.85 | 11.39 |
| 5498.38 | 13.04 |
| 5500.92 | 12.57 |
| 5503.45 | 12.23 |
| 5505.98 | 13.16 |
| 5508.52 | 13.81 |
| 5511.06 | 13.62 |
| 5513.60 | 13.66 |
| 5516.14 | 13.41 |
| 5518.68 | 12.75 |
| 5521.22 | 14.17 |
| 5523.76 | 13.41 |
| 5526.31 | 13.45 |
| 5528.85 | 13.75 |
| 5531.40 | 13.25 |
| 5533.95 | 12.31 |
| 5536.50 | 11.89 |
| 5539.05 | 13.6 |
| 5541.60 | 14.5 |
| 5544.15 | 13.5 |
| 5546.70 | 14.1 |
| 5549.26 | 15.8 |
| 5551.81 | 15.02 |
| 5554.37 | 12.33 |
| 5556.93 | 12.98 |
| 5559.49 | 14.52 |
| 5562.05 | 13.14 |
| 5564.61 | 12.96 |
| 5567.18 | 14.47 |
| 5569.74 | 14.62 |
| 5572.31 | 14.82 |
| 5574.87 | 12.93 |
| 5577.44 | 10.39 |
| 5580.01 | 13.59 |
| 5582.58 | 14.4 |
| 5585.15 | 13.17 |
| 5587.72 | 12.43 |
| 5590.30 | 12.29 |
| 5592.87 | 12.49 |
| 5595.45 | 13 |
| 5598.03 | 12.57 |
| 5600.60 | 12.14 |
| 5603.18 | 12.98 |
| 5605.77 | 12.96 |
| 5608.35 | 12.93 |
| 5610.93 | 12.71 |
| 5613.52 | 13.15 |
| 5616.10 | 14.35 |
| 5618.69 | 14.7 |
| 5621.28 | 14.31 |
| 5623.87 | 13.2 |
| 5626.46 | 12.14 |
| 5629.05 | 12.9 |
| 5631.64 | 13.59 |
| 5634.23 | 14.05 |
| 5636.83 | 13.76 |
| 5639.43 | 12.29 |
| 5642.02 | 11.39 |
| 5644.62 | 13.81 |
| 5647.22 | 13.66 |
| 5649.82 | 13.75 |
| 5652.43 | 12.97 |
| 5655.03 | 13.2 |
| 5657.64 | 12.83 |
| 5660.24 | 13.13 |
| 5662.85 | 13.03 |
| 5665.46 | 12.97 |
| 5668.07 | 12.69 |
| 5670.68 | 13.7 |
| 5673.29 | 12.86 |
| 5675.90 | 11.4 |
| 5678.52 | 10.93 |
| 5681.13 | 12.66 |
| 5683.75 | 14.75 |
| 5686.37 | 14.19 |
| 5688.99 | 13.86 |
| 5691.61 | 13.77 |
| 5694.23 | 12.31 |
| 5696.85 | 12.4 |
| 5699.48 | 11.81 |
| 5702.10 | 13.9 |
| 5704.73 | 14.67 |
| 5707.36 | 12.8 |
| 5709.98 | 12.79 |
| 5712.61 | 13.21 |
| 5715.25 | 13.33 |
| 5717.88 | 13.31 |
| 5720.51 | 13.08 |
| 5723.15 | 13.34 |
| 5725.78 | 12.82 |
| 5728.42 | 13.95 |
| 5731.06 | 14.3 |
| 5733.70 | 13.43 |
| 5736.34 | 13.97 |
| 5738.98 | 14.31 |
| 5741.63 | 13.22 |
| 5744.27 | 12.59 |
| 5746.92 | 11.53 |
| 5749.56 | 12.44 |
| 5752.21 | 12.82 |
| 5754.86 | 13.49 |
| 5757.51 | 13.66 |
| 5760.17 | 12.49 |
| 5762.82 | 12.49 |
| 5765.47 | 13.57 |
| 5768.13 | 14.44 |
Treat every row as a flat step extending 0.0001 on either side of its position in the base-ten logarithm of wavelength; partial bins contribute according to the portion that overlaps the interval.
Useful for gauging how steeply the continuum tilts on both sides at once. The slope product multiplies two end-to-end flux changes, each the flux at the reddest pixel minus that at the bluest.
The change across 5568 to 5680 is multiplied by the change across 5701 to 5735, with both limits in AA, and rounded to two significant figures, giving 1.7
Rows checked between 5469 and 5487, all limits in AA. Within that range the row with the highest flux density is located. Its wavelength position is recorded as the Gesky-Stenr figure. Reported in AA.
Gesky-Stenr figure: 5485.74 AA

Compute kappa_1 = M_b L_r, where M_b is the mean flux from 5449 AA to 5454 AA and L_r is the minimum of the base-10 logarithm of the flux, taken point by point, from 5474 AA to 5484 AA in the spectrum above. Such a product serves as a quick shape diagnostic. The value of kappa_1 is 13.4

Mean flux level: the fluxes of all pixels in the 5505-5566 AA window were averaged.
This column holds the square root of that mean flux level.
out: 3.68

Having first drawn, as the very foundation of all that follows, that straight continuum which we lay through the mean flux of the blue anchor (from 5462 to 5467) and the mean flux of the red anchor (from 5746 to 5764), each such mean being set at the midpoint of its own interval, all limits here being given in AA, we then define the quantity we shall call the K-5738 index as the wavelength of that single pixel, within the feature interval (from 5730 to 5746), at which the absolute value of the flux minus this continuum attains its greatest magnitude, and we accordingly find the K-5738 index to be 5738.98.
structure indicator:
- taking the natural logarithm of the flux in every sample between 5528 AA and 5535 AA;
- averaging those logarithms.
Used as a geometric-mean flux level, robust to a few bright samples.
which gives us 2.57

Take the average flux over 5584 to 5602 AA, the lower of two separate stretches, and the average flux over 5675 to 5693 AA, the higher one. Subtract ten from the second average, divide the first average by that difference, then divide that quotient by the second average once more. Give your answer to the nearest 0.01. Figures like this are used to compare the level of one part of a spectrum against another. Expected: 0.31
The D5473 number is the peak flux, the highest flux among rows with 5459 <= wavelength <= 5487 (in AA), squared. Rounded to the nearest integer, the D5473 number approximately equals 219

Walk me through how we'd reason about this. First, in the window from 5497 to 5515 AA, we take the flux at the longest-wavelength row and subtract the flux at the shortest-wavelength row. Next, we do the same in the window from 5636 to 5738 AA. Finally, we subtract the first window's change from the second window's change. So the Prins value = -0.4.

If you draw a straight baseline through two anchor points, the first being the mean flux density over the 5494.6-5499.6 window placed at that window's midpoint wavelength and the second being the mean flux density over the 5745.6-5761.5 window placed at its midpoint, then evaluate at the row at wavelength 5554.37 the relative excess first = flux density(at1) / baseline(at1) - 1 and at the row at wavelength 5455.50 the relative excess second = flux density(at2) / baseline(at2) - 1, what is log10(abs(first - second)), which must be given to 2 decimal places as -1.37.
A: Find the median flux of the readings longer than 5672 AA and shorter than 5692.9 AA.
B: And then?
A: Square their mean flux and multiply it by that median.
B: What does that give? 2268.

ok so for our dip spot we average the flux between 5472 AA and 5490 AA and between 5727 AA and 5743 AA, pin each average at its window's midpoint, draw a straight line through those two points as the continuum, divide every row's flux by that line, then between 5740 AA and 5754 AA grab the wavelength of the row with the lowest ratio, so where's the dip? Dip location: 5746.92 AA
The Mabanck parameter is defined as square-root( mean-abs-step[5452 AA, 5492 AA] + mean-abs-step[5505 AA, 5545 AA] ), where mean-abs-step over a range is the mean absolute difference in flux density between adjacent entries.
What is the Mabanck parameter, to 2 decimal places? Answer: 1.22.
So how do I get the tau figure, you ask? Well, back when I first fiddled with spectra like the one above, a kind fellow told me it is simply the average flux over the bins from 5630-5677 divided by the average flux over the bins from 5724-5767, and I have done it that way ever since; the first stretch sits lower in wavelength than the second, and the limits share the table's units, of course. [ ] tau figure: 0.990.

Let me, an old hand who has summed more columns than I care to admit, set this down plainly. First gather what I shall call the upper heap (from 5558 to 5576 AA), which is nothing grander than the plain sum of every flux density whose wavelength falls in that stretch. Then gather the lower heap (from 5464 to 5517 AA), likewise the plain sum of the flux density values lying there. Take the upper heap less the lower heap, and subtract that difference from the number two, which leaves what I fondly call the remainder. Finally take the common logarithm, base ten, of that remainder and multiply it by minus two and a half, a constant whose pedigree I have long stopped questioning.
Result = -5.6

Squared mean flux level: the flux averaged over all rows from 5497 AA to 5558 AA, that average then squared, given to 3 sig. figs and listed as 180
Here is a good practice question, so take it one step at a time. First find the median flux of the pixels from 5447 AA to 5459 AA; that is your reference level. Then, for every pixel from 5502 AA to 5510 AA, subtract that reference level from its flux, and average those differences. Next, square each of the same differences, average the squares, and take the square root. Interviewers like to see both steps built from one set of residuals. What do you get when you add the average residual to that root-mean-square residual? 1.4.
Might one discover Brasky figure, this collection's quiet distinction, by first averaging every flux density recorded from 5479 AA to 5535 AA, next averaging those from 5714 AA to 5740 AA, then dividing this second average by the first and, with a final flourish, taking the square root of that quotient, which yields 1.01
